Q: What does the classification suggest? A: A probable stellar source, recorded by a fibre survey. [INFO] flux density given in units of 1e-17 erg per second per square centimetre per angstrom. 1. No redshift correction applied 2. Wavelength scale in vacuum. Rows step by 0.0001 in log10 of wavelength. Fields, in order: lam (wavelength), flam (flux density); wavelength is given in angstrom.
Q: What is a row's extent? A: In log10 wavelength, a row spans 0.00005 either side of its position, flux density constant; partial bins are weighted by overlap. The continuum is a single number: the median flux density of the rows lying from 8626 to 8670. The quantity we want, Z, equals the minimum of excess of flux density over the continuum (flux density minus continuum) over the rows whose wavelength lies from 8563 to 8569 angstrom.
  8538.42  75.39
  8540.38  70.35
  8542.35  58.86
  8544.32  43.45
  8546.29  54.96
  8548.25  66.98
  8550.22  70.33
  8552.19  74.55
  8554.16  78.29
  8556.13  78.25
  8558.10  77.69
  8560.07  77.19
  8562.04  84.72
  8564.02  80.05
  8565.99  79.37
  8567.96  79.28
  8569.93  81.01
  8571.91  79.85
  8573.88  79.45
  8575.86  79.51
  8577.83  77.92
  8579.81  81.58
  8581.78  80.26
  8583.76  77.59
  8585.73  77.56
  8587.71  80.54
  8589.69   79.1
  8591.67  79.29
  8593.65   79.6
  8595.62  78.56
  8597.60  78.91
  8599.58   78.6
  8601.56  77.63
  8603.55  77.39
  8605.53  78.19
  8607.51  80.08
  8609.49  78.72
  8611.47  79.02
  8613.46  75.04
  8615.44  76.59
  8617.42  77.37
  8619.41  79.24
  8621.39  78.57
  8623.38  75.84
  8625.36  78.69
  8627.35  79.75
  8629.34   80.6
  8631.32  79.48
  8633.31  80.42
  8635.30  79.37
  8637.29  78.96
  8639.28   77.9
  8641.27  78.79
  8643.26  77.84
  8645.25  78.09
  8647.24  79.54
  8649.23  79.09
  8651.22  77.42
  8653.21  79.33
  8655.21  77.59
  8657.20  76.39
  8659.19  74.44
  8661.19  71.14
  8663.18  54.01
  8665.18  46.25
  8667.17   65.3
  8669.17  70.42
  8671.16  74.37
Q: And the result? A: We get 1.3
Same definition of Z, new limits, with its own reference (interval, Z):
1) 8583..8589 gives -0.4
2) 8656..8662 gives -6.9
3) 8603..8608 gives -0.6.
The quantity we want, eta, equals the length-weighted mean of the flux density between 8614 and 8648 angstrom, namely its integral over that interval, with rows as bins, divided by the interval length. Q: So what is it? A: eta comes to 78.6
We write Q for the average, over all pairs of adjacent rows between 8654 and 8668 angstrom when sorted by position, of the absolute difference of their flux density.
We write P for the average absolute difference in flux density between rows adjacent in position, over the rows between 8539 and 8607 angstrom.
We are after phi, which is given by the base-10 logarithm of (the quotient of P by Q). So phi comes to -0.5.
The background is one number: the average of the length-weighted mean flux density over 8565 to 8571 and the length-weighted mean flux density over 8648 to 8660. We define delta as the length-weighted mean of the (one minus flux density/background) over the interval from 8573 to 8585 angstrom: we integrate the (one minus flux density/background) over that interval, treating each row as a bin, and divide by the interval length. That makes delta -0.01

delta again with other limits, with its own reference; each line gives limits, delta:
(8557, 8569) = -0.01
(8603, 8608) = 0.00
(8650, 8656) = 0.01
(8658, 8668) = 0.21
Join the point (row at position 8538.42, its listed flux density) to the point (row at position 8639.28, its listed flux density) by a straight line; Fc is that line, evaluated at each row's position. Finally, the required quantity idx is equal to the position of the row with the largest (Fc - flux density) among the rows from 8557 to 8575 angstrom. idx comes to 8560.07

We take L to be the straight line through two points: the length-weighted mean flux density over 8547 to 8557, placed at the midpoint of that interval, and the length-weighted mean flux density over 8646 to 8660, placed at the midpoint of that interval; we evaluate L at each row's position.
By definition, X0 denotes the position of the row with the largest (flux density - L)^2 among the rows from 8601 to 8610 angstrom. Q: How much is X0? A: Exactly 8607.51 angstrom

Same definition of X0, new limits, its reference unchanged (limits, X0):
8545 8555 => 8546.29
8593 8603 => 8593.65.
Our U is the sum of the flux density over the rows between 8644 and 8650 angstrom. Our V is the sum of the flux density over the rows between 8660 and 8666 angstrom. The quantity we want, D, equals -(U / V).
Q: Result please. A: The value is -1.38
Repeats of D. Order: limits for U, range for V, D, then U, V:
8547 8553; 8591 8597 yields -0.89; 212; 237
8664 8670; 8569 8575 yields -0.76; 182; 240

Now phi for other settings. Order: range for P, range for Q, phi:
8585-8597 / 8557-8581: -0.2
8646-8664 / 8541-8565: -0.2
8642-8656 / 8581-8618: 0.0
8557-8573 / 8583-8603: 0.4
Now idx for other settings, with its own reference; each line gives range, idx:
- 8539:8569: 8544.32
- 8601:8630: 8613.46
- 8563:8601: 8585.73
